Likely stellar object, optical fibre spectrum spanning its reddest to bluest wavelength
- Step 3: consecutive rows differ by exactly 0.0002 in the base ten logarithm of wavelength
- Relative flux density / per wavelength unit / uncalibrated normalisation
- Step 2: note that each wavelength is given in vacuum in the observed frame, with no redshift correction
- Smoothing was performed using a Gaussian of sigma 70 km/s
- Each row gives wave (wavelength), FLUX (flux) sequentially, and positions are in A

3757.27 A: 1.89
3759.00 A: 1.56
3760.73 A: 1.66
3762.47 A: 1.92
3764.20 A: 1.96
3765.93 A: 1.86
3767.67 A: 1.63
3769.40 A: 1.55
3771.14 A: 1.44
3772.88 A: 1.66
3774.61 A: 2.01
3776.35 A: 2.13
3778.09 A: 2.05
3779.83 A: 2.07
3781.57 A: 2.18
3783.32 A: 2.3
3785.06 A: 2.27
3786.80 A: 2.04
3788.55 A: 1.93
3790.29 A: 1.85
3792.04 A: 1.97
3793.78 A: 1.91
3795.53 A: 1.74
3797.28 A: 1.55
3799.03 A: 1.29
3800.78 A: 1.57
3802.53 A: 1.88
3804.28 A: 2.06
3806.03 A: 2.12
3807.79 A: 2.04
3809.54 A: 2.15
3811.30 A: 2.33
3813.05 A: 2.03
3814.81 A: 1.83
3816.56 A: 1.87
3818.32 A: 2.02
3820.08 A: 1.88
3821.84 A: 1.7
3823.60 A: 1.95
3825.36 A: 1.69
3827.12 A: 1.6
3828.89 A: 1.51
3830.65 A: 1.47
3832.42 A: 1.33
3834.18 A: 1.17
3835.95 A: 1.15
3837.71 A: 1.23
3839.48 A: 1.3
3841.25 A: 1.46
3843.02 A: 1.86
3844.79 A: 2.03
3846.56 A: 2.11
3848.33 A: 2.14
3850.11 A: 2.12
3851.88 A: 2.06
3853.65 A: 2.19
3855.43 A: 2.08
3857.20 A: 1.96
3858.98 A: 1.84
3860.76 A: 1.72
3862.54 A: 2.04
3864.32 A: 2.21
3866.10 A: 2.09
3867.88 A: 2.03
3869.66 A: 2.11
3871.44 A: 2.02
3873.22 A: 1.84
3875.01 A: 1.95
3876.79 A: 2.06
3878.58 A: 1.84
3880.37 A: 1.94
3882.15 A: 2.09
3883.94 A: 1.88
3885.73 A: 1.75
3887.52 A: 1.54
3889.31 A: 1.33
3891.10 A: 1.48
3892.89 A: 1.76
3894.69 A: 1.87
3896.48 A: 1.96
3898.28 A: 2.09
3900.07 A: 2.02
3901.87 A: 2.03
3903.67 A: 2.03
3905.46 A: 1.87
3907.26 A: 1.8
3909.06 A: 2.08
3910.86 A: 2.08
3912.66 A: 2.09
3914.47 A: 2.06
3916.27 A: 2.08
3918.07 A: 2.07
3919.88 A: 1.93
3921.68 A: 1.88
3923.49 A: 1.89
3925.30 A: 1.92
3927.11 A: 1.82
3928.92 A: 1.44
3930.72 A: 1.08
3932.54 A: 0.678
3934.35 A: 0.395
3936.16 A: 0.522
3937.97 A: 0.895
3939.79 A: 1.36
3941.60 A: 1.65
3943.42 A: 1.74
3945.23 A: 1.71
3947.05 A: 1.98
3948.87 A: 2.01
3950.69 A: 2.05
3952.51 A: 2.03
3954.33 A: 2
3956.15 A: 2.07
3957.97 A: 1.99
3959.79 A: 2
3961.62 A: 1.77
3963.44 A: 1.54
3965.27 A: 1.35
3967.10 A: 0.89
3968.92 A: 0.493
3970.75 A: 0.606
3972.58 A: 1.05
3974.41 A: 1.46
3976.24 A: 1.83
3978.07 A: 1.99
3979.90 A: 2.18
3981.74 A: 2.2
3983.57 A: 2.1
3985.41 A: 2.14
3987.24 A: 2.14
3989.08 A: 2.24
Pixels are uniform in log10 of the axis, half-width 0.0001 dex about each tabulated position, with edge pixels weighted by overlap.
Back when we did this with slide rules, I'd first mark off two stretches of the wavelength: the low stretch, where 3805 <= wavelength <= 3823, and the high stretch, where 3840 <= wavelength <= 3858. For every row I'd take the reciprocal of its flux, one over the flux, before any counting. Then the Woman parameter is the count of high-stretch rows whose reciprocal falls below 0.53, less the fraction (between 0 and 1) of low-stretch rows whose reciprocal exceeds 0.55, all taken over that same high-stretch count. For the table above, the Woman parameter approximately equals 0.99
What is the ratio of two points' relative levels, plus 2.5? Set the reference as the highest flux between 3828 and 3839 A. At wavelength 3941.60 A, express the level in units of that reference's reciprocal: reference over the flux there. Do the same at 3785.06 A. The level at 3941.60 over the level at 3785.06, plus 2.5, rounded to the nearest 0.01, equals 3.88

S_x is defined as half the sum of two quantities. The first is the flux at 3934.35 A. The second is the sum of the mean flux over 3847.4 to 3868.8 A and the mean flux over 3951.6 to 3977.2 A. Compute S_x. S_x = 2.0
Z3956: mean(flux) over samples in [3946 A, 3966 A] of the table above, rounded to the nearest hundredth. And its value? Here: 1.89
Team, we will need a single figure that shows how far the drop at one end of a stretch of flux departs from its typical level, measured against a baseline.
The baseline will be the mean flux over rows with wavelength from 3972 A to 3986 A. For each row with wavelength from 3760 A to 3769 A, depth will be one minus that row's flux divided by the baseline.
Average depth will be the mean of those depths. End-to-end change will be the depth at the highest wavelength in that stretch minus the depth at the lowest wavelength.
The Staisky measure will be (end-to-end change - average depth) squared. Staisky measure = 0.00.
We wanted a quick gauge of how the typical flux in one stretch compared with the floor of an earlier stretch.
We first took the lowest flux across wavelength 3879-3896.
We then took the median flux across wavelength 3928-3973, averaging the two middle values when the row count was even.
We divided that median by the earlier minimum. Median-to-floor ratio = 1.16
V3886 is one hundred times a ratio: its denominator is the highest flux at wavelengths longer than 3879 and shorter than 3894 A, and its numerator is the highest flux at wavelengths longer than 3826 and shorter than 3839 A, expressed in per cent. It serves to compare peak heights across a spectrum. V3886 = 77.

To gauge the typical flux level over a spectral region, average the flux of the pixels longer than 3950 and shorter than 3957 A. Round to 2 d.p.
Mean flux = 2.04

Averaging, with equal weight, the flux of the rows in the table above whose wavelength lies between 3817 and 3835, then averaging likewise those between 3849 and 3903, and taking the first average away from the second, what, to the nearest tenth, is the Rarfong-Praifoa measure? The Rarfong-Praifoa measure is 0.3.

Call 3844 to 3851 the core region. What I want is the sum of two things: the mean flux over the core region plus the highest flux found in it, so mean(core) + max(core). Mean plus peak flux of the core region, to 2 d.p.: 4.24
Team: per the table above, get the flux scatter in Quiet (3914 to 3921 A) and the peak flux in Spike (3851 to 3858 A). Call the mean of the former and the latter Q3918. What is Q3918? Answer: 1.13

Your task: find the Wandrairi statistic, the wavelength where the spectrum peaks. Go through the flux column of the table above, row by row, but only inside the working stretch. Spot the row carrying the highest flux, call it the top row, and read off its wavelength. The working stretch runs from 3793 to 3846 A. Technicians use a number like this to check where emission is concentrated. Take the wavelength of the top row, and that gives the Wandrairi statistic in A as 3811.30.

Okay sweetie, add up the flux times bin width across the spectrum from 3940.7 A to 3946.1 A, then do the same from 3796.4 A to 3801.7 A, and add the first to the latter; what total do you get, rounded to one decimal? 17.0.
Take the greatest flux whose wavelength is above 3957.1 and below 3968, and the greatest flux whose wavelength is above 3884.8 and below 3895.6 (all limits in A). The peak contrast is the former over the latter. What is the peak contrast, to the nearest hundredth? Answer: 1.07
